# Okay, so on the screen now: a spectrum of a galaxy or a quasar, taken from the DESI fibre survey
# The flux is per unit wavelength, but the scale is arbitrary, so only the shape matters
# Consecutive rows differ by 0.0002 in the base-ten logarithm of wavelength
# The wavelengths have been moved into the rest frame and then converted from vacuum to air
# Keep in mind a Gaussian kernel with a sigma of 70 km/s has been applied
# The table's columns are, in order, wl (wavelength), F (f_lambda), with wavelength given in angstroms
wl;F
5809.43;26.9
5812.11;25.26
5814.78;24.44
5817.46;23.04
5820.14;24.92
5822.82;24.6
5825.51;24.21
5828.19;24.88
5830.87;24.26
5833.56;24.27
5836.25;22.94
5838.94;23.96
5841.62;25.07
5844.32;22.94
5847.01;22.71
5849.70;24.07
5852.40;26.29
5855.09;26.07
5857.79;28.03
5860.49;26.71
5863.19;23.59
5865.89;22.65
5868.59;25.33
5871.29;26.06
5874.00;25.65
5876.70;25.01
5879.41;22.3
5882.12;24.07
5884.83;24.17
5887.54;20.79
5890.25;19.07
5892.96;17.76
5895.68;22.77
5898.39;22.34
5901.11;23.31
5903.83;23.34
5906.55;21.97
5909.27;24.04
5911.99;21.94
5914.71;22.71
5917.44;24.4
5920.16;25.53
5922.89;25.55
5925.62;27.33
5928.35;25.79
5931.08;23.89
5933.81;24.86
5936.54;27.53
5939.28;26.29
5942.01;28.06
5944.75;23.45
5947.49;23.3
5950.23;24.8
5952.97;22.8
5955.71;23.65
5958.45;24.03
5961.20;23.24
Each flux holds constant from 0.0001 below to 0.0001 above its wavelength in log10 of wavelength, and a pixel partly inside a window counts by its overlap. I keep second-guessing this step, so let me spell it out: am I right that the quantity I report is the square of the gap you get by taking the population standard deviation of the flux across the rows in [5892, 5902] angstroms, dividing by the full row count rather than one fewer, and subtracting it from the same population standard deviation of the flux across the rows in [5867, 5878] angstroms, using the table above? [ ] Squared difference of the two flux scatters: 3.3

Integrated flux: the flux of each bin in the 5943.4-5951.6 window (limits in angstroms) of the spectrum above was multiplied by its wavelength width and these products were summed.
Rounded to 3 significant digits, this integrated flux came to 196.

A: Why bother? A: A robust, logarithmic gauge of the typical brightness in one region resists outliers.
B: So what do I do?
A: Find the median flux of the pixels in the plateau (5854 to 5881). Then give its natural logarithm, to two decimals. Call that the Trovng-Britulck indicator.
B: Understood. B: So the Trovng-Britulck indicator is 3.24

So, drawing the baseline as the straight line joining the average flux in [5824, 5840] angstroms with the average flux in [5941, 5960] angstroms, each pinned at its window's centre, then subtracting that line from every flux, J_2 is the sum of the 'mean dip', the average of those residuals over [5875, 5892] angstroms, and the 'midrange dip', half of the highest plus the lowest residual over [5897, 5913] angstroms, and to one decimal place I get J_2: -2.8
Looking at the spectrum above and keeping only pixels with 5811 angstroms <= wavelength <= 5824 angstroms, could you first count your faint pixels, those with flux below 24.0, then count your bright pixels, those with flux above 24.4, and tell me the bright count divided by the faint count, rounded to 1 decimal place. 4.0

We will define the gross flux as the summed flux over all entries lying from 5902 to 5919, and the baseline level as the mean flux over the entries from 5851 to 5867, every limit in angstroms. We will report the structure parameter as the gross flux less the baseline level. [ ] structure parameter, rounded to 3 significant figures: 113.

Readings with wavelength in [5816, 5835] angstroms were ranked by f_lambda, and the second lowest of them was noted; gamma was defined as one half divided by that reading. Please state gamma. 0.0207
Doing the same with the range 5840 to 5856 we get 0.0218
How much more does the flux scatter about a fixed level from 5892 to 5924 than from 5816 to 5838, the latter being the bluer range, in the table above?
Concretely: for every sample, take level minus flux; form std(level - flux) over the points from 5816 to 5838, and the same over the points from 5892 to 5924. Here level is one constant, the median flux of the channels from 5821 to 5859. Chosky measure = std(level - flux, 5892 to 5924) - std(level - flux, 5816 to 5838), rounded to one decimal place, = 1.3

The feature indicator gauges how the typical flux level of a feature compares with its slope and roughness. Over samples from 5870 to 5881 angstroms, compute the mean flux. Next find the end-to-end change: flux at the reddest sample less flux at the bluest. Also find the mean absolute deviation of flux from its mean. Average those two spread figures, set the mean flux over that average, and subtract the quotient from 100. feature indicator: 120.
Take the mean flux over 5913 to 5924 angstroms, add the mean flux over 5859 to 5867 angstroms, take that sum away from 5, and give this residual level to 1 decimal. -43.9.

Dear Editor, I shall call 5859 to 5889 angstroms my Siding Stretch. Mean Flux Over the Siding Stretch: 24.2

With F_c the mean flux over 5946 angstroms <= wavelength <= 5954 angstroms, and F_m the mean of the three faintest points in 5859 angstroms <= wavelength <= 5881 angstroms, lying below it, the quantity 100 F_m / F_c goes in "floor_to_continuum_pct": 97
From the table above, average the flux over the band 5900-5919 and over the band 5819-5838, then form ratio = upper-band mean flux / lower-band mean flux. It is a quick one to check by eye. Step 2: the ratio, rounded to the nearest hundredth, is 0.95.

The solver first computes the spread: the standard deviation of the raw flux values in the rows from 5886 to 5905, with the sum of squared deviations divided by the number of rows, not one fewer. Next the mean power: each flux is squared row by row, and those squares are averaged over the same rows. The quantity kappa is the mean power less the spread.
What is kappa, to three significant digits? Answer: 458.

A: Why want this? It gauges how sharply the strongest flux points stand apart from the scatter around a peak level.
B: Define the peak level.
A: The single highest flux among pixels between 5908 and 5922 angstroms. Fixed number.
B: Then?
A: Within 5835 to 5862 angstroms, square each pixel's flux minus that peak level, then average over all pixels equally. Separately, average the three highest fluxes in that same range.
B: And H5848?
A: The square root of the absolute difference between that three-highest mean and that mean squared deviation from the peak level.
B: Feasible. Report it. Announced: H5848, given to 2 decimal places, 4.85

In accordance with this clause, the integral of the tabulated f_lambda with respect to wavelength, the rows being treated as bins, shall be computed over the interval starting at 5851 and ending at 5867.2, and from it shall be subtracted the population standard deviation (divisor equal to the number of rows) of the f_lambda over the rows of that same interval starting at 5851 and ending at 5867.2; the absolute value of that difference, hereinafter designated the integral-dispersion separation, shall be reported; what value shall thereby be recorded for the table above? 412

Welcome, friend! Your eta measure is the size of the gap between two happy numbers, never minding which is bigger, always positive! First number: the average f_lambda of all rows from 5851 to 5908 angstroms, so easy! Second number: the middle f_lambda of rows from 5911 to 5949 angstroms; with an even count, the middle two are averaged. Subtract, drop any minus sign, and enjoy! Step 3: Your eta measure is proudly 1.52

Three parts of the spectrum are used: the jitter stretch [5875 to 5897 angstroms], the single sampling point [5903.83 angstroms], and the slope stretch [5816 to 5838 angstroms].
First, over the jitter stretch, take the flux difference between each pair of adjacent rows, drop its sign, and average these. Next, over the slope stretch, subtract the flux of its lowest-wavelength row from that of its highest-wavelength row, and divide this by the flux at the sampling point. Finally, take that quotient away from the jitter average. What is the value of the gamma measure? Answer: 2.3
